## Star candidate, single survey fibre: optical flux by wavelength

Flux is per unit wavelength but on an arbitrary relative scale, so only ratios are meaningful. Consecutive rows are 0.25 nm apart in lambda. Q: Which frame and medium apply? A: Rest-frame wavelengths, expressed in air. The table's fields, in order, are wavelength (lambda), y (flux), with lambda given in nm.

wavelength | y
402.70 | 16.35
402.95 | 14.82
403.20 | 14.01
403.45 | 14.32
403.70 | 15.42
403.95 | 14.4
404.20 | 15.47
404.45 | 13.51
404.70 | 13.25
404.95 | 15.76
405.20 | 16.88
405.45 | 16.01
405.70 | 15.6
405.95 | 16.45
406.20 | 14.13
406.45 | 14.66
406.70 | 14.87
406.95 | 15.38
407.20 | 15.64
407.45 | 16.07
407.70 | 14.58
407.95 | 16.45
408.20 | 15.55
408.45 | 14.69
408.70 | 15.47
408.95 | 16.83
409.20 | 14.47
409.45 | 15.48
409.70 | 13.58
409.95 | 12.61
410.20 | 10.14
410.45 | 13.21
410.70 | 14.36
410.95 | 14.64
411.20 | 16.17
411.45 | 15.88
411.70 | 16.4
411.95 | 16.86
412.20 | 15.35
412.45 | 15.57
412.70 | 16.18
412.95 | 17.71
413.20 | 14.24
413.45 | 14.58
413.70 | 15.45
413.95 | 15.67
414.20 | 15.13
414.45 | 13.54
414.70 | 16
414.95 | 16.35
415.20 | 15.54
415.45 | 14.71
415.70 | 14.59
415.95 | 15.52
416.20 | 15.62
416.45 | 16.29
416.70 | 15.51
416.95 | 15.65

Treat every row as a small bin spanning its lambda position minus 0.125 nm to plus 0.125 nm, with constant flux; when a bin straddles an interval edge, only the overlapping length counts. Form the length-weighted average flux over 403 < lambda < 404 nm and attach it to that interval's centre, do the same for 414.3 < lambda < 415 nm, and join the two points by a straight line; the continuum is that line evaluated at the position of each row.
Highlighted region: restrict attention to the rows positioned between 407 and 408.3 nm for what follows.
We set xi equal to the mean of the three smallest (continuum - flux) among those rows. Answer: -1.26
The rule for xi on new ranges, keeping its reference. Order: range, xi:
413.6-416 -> -0.84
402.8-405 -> -0.94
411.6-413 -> -1.95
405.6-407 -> -1.09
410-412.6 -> -1.46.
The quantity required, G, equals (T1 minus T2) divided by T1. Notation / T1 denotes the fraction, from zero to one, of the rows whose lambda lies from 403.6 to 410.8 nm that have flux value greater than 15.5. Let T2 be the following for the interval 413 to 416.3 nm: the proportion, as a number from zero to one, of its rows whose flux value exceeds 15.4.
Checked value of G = -0.56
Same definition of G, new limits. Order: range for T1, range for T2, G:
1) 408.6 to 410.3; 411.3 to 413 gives -5.00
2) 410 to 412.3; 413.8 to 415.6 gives -0.29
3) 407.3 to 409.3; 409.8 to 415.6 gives -0.04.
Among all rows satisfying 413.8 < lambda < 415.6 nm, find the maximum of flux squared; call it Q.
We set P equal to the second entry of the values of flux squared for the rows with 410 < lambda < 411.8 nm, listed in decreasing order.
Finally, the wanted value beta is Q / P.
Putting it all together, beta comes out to 1.02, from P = 261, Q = 267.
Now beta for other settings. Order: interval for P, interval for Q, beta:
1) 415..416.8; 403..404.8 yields 0.98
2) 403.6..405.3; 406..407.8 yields 1.04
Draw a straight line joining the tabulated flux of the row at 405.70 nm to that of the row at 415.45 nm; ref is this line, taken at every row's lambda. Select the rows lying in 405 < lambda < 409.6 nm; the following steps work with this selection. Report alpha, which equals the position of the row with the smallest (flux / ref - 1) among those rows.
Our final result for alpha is 406.20 nm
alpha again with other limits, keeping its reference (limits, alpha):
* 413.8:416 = 414.45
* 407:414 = 410.20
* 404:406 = 404.70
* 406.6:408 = 407.70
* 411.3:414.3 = 413.20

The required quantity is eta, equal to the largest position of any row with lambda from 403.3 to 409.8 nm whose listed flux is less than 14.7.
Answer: 409.70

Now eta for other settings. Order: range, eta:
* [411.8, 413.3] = 413.20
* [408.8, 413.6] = 413.45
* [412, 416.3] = 415.70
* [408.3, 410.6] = 410.45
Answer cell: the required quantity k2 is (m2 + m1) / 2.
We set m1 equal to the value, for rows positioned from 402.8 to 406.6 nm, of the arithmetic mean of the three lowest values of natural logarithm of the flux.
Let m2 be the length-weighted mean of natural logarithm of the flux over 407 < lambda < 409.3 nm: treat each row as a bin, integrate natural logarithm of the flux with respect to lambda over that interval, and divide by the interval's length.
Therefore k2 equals 2.68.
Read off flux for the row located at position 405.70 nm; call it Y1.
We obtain 15.6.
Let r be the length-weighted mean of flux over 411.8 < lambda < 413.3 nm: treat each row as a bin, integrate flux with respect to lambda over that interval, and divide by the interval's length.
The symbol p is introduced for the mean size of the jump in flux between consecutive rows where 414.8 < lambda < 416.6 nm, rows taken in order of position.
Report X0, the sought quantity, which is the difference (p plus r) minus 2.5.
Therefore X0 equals 14.1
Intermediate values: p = 0.58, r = 16.0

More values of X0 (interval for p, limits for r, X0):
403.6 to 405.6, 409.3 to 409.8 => 13.3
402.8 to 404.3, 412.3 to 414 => 14.0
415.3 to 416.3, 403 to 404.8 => 12.3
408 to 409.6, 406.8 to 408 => 14.3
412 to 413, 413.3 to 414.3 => 13.5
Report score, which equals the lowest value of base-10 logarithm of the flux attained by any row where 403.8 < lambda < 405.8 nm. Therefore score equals 1.12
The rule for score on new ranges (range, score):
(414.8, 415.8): 1.16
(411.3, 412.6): 1.19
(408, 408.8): 1.17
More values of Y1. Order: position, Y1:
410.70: 14.36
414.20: 15.13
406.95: 15.38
